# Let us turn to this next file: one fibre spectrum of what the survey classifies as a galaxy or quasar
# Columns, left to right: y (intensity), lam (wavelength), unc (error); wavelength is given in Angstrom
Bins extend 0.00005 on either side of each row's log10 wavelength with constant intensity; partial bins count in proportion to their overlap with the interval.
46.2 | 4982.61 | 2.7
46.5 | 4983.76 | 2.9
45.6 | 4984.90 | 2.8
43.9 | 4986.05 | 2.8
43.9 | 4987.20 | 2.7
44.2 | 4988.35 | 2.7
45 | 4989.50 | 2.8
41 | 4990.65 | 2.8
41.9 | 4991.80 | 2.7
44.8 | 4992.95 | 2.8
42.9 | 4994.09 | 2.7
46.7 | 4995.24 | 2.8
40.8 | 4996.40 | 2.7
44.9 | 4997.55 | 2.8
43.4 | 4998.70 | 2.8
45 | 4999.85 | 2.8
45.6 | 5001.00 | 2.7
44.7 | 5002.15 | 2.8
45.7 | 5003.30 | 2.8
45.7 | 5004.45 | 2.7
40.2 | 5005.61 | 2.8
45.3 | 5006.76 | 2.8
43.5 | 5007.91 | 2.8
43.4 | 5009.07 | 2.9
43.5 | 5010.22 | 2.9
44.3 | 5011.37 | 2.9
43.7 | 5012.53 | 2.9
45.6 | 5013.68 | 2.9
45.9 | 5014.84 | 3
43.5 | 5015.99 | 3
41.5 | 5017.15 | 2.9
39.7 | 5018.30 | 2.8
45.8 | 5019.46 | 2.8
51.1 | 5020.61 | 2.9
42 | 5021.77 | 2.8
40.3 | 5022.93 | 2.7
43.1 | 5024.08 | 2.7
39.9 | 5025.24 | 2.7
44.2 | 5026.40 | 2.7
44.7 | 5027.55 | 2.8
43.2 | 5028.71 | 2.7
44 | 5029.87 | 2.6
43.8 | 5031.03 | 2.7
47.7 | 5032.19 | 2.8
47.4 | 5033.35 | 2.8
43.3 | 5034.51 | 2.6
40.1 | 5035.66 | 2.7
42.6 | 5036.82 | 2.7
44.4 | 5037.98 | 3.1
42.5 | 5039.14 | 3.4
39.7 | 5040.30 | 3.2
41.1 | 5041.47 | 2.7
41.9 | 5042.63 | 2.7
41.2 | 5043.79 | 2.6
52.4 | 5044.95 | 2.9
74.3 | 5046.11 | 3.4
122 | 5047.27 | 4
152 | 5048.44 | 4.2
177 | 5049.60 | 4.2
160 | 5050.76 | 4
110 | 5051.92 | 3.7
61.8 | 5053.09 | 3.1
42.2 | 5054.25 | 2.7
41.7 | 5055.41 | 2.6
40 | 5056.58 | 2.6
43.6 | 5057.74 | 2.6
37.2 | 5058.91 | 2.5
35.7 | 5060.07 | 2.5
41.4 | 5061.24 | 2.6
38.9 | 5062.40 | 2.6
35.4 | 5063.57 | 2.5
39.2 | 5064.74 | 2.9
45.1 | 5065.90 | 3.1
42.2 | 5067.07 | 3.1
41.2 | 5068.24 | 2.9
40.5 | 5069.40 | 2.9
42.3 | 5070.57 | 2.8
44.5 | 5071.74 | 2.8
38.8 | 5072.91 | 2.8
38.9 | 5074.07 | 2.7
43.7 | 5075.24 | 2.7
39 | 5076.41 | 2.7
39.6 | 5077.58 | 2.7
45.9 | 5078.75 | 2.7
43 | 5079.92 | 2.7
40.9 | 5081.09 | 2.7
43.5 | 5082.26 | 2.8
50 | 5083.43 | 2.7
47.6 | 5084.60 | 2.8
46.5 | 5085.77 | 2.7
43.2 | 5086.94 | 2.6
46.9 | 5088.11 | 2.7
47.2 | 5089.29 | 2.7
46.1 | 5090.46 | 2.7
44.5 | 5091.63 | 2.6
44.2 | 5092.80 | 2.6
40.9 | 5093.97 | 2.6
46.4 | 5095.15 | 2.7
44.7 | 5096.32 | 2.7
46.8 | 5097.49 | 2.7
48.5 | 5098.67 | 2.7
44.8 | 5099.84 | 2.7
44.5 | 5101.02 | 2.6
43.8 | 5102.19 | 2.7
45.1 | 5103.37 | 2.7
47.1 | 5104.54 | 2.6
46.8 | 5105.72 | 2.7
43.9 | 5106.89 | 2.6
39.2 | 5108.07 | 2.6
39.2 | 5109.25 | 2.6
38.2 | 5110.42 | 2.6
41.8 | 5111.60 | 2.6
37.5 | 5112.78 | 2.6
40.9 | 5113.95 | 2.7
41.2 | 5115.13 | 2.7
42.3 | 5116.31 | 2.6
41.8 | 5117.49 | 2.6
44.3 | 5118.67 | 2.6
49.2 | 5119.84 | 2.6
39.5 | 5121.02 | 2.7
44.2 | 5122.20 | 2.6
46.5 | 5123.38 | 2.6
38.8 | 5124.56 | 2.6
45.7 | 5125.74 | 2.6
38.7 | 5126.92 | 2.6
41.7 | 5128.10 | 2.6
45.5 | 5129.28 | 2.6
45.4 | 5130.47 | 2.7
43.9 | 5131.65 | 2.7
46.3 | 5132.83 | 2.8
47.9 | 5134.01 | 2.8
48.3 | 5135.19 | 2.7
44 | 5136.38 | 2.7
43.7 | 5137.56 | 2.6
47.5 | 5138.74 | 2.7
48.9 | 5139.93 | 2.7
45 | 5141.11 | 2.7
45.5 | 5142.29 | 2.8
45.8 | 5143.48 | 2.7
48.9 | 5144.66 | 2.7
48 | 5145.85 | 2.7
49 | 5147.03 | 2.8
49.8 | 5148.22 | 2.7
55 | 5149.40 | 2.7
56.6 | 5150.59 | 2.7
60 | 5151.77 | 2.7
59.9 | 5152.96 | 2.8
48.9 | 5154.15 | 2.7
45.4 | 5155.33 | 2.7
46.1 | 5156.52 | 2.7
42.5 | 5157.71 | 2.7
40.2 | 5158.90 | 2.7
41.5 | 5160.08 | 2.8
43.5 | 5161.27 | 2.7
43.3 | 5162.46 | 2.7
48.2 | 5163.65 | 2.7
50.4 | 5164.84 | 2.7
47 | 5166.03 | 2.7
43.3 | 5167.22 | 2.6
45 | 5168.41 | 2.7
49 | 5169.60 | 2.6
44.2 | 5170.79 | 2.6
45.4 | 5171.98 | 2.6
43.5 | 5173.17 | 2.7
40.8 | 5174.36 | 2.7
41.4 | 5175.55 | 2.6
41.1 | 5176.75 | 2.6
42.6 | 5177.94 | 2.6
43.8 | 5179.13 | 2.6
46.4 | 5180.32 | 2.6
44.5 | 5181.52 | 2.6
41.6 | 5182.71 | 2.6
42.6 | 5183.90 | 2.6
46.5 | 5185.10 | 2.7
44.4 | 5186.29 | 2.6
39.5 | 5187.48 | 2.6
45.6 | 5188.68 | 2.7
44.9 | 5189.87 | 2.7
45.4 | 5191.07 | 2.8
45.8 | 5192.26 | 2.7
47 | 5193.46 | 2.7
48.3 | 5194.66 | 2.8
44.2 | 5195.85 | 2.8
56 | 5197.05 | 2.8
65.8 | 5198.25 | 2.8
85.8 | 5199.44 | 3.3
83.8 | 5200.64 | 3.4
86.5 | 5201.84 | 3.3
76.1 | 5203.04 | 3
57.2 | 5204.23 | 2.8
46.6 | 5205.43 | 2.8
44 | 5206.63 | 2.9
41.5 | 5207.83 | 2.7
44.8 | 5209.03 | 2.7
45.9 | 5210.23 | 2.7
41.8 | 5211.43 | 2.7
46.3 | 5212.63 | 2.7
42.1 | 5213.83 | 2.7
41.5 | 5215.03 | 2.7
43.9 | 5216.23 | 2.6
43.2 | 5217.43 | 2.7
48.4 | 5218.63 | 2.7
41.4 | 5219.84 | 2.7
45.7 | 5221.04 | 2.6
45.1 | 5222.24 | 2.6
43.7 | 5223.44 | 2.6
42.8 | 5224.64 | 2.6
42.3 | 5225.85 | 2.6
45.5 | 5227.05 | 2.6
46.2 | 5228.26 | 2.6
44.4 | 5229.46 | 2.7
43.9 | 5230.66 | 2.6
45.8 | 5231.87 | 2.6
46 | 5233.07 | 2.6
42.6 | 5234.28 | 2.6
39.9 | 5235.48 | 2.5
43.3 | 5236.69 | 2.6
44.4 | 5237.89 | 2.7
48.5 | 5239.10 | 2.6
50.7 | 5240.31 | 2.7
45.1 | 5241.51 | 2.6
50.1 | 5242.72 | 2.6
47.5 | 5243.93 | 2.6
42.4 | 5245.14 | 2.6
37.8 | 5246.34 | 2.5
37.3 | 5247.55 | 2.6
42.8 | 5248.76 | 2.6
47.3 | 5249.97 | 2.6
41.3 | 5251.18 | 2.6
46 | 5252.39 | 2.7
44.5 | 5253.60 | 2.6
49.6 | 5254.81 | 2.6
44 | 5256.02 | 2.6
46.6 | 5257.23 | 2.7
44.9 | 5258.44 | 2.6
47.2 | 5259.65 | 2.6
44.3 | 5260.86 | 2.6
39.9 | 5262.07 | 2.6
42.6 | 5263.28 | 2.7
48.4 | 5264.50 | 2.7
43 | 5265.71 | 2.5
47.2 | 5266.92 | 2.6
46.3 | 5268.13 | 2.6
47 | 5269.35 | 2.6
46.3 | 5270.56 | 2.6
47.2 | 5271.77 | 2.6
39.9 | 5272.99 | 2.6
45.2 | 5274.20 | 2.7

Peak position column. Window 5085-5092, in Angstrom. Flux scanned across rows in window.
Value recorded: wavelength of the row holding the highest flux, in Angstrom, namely 5089.29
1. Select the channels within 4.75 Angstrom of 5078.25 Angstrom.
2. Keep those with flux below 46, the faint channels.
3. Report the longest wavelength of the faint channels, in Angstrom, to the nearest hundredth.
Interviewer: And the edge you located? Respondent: 5082.26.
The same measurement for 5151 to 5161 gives 5160.08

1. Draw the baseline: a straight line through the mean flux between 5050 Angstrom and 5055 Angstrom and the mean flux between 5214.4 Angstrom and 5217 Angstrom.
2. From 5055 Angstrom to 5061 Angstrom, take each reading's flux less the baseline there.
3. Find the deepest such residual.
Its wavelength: 5060.07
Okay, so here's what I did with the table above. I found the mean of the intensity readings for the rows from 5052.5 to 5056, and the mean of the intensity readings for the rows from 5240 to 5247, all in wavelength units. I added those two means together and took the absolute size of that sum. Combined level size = 94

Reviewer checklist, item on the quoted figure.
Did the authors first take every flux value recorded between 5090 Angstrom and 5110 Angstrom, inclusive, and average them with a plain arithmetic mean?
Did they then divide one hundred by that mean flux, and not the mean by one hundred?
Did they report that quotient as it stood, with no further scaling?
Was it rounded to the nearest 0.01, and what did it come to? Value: 2.25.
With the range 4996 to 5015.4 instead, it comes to 2.26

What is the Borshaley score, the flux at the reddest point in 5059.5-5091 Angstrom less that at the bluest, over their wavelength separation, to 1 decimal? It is 0.3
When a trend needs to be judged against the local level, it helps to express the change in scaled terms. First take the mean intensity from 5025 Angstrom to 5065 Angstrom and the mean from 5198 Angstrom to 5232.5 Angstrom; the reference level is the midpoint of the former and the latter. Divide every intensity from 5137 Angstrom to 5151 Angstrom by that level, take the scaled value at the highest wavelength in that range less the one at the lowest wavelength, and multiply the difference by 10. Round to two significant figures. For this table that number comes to 2.4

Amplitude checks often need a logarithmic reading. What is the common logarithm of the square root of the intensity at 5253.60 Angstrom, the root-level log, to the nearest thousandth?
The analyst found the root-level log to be 0.824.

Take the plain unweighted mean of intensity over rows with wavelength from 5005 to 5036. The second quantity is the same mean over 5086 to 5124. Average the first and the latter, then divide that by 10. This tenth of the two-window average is 4.38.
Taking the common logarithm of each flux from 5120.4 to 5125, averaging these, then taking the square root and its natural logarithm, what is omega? 0.243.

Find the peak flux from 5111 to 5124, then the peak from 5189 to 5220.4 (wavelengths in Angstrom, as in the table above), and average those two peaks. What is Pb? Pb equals 68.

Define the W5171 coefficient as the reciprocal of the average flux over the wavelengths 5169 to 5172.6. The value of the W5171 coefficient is 0.0216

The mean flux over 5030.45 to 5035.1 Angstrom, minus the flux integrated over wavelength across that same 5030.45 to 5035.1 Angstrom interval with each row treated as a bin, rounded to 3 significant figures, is -166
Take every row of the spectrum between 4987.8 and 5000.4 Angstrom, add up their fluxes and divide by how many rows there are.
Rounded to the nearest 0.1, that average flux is 43.7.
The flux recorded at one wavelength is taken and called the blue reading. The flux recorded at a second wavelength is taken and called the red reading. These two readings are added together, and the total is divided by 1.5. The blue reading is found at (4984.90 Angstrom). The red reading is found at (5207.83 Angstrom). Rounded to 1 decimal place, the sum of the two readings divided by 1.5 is 58.1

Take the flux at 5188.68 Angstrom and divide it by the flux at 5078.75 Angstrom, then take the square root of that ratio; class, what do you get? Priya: 1.00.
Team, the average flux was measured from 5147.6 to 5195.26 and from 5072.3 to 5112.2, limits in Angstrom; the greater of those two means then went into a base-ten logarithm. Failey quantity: 1.66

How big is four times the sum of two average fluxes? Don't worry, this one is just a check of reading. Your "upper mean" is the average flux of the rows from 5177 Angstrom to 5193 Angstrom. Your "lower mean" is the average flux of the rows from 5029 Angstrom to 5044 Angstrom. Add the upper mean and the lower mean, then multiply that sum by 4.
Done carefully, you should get 349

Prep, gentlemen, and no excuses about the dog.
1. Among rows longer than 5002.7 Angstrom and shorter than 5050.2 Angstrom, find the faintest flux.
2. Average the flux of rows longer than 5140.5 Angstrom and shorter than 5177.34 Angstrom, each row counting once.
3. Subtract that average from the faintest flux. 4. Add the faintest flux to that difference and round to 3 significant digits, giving 32.5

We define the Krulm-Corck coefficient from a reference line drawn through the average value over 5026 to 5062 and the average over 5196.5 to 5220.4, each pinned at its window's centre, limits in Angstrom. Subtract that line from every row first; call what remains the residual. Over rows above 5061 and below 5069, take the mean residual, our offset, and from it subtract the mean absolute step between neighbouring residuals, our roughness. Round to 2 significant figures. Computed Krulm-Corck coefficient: -23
